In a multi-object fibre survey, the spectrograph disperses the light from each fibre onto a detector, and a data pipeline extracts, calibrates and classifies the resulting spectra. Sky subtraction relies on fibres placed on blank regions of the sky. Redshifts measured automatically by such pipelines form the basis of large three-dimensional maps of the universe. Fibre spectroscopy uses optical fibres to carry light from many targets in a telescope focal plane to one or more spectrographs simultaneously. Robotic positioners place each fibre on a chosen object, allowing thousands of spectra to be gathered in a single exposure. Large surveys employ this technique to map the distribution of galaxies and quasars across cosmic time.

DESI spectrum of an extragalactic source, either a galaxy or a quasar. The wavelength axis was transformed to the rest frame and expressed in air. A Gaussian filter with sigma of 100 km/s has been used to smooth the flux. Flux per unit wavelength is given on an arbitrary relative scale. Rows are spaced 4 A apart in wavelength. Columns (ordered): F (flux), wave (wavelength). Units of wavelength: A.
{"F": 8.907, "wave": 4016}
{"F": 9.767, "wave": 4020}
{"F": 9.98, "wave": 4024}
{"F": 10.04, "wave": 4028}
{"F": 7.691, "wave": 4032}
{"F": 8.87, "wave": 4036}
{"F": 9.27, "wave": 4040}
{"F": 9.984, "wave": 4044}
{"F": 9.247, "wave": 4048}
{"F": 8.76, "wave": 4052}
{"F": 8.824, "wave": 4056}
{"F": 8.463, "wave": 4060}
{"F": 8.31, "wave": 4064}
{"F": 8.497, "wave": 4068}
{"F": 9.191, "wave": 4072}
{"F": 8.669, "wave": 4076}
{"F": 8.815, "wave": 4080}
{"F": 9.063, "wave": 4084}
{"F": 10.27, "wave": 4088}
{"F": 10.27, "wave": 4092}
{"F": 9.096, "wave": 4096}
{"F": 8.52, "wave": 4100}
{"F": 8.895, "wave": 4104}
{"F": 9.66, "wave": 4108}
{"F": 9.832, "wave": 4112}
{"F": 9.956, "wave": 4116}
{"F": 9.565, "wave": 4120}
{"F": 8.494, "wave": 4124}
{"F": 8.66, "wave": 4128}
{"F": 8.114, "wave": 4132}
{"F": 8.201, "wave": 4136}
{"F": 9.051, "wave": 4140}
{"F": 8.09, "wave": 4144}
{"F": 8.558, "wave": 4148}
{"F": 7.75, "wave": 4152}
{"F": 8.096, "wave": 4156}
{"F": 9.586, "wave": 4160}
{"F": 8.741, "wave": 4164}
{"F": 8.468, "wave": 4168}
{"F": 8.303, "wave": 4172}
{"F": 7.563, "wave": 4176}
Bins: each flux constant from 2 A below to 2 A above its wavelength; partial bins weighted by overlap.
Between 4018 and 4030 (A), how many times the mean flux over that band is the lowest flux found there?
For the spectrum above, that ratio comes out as 0.984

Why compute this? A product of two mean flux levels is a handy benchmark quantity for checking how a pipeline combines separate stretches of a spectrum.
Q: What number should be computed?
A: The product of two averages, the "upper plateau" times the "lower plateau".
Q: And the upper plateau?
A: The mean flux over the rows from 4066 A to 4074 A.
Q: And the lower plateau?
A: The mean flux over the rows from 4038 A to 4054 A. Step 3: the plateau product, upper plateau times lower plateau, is 82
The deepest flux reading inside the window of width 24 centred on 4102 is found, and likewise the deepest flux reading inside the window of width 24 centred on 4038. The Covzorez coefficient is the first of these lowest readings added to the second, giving 16.2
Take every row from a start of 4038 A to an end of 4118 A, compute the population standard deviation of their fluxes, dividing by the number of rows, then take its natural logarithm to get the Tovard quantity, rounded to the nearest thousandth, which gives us -0.506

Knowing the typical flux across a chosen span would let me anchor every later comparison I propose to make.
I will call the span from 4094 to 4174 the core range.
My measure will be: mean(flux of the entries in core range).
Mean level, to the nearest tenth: 8.8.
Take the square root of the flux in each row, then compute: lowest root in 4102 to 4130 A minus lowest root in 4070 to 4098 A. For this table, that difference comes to -0.030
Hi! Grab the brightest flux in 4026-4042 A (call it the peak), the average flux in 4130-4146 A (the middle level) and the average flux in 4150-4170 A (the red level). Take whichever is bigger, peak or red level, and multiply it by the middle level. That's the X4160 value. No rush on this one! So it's 84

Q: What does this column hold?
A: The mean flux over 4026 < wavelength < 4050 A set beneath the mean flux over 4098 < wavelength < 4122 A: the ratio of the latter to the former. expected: 1.02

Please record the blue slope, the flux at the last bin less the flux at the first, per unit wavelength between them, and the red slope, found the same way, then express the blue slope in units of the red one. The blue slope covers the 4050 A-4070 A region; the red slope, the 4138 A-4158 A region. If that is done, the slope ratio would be 0.28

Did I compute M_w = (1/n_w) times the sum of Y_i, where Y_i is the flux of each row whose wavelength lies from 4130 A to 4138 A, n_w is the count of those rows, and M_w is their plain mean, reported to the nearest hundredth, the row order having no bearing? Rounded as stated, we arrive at 8.16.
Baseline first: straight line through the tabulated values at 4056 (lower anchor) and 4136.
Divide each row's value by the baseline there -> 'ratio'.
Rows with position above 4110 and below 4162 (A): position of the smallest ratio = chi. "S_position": 4152 A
